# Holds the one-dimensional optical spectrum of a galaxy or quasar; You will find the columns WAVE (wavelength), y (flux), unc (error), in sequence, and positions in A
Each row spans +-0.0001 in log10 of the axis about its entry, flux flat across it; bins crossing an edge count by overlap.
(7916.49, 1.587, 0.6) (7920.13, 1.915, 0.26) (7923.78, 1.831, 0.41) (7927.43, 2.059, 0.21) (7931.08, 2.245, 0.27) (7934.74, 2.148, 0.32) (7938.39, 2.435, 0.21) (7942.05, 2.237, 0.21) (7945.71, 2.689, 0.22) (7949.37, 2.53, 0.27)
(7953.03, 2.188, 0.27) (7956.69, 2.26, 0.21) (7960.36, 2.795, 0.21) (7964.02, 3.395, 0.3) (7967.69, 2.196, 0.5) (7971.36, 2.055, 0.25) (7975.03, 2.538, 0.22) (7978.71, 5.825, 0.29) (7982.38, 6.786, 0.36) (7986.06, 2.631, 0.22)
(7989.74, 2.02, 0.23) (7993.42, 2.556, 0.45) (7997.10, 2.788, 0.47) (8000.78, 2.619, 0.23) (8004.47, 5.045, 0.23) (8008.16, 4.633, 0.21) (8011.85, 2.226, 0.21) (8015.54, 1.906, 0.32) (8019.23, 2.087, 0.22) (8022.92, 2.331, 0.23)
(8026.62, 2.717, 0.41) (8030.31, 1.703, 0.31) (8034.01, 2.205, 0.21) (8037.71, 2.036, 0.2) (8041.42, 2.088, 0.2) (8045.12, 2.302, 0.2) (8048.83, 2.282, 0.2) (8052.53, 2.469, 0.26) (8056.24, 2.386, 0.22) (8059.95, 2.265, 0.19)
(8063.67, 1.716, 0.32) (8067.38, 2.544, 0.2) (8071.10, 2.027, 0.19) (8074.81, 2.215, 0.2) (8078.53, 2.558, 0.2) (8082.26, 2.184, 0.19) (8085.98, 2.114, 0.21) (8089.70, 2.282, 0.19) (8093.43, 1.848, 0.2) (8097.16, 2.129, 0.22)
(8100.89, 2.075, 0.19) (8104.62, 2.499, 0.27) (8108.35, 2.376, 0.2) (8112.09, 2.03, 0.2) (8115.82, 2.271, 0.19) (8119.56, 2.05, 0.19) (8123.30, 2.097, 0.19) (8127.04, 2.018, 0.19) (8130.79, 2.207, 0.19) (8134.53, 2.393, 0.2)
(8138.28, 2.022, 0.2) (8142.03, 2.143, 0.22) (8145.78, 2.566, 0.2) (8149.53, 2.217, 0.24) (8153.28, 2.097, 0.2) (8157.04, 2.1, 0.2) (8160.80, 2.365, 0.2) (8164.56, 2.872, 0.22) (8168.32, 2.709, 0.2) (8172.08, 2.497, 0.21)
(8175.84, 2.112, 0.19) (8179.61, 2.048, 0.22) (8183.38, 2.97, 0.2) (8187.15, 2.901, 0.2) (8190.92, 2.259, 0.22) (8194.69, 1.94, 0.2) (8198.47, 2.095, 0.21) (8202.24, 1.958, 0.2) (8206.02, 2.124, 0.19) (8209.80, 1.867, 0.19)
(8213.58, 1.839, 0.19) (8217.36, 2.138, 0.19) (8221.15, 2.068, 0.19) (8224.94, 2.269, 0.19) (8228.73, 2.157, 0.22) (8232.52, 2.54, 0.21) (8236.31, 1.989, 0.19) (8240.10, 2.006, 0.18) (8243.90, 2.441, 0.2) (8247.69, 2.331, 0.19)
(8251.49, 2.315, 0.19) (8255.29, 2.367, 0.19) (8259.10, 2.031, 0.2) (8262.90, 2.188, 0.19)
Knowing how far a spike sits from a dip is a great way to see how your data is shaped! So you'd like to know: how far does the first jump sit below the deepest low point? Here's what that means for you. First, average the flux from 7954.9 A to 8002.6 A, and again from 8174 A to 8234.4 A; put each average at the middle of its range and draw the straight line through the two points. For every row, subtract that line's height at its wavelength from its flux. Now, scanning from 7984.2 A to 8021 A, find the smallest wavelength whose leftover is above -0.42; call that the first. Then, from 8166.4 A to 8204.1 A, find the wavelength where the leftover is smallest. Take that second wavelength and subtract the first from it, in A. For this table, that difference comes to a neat 197.6 A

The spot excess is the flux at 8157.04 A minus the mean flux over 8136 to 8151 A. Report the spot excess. -0.14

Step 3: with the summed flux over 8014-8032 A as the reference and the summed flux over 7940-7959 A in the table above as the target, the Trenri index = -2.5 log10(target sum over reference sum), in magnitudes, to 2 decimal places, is -0.11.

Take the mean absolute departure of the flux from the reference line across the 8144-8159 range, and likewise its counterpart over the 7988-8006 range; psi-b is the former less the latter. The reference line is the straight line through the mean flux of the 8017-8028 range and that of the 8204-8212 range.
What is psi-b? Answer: -0.6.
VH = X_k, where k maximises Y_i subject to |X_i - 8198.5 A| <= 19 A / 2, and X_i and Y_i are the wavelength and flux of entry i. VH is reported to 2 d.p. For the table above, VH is 8190.92 A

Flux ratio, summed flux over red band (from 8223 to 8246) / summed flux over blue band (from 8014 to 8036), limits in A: 1.03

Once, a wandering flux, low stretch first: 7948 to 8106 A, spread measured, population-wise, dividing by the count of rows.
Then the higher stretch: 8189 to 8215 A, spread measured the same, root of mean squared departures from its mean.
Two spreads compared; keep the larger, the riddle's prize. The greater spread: 1.0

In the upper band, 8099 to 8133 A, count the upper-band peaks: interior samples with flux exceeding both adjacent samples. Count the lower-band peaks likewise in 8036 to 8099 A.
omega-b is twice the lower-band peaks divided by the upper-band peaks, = 3.3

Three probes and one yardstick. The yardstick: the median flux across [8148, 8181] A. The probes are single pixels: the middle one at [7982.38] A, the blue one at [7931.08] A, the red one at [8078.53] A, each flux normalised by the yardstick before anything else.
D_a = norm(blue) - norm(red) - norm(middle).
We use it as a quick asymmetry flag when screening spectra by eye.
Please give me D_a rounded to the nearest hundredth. -3.20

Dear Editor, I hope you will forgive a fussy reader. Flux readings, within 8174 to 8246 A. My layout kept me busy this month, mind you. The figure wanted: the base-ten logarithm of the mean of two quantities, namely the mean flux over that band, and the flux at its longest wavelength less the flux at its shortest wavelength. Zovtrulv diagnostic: 0.10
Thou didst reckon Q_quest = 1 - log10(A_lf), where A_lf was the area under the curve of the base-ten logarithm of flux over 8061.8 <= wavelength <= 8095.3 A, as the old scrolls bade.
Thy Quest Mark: -0.046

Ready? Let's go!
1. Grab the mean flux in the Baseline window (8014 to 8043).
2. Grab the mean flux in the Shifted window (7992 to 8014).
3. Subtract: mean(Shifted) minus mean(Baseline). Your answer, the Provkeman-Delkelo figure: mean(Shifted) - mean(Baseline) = 1.2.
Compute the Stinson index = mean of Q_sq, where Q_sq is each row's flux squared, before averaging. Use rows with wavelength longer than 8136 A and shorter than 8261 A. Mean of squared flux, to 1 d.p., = 5.2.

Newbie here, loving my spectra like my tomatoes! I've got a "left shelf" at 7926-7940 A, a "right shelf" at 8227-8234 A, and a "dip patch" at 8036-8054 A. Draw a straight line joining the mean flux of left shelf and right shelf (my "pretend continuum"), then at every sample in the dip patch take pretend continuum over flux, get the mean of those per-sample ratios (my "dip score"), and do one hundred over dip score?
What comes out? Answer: 98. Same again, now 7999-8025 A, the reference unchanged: 116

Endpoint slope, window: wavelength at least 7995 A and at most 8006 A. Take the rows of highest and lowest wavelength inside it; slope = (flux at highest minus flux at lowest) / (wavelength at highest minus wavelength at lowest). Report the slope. 0.31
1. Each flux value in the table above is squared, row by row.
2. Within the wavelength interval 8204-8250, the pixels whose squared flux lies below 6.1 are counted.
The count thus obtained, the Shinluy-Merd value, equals 11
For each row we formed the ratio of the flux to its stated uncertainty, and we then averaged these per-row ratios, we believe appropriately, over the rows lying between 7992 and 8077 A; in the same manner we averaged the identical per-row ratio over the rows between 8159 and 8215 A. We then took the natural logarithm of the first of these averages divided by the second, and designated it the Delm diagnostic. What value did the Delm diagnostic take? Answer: -0.08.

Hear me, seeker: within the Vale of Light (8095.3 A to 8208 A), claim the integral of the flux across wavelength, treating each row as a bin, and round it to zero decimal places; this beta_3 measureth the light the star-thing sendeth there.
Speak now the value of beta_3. 256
